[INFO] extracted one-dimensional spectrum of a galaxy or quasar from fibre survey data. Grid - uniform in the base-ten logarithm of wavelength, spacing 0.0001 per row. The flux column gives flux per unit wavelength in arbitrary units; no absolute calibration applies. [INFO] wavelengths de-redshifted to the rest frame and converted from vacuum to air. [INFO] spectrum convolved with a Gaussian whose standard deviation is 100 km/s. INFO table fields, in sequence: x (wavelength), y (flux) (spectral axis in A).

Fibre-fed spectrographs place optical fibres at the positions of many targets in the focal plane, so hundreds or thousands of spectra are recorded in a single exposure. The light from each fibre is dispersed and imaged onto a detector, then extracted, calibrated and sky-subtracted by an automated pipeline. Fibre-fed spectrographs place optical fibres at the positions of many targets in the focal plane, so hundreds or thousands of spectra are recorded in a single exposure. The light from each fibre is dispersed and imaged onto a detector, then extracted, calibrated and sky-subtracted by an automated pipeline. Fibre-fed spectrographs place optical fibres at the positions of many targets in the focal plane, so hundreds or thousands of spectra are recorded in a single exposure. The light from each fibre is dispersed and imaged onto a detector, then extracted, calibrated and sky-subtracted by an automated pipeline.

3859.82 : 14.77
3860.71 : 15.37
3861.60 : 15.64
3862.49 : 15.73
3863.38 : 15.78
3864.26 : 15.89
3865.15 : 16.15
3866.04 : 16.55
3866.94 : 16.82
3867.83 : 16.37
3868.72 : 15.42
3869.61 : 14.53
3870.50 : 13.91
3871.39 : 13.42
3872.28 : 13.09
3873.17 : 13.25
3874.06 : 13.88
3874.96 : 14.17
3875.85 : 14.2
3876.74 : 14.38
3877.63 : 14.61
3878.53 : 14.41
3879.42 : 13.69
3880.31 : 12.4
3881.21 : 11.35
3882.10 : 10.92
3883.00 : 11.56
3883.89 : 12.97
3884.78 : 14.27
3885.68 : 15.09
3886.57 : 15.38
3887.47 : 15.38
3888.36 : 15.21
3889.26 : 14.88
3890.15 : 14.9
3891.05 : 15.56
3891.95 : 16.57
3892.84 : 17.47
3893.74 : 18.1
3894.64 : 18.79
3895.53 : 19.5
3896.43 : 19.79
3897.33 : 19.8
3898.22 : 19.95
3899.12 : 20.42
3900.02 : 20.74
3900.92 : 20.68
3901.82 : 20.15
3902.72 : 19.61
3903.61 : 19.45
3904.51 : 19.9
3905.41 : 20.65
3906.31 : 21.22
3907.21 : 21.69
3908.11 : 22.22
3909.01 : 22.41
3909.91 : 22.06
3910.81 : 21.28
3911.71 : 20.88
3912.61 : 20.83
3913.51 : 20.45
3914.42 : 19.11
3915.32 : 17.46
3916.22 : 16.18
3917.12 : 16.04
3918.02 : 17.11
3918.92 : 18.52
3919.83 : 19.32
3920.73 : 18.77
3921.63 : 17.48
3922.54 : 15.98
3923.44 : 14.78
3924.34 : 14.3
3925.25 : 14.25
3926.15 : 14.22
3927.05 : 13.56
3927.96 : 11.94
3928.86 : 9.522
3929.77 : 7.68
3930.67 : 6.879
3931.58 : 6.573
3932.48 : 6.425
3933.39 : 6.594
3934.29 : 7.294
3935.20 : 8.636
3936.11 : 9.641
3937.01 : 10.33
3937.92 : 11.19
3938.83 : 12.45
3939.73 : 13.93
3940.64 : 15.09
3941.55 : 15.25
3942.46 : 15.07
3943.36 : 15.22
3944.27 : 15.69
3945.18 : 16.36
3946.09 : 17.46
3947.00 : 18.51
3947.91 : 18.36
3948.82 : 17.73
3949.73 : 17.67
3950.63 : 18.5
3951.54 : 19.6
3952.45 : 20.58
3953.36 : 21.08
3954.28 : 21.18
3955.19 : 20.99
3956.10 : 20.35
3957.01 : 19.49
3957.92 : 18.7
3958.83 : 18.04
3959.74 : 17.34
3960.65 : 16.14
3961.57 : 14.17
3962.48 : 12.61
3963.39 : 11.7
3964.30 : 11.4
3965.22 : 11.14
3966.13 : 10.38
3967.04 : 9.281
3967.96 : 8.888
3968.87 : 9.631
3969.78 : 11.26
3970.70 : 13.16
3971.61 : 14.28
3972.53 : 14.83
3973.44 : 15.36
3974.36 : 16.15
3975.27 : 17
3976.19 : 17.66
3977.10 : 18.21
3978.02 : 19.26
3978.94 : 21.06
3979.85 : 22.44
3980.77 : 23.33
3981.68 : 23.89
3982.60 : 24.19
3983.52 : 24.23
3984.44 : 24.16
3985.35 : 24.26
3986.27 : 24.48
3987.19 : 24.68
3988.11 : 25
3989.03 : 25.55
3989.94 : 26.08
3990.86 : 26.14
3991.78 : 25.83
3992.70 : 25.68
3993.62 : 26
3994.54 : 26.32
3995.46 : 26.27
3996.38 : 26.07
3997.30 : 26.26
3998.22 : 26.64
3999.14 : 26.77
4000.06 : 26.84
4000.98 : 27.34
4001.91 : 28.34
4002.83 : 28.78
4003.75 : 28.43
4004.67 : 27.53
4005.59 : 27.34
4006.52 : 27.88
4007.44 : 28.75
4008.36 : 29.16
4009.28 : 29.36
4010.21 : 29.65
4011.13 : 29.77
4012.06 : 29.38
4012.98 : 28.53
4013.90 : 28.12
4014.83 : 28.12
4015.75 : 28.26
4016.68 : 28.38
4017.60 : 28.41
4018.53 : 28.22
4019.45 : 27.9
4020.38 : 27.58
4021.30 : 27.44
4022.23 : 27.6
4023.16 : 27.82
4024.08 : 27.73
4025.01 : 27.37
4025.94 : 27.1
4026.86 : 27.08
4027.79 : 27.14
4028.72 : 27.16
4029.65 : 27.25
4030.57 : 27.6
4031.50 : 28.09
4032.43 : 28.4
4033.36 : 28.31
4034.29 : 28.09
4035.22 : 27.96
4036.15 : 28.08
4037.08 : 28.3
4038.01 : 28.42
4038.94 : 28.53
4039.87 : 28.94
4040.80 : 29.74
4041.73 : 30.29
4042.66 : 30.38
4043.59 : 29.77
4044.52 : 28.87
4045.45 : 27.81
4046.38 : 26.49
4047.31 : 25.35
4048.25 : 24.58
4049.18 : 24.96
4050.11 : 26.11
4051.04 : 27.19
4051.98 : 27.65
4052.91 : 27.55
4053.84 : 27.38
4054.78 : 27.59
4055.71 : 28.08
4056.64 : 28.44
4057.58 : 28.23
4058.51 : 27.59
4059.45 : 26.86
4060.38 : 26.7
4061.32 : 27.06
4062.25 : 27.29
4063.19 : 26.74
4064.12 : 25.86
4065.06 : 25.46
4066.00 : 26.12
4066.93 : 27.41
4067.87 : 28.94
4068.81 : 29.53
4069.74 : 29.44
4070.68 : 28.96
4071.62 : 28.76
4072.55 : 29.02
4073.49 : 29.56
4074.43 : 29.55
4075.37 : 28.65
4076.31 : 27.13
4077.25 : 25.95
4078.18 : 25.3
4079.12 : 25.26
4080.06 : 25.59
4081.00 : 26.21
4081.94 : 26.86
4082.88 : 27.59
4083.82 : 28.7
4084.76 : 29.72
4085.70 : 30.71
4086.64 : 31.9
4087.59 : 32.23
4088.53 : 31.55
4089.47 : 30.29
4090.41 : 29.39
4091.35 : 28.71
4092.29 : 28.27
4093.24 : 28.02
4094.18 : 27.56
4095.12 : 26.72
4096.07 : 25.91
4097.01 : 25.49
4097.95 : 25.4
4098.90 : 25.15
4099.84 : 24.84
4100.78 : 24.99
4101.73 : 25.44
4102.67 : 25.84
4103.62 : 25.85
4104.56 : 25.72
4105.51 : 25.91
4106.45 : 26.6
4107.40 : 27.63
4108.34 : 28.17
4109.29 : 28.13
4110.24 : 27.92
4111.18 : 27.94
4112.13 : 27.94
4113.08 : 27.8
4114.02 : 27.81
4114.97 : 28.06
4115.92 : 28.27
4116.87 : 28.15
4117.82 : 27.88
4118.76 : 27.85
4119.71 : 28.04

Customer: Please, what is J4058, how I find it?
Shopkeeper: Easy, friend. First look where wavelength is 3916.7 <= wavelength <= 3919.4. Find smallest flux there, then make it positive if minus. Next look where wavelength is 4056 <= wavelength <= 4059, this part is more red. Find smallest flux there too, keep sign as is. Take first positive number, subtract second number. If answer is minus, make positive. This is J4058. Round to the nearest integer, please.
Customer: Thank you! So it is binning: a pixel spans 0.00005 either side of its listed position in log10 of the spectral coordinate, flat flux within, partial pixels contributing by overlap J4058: 12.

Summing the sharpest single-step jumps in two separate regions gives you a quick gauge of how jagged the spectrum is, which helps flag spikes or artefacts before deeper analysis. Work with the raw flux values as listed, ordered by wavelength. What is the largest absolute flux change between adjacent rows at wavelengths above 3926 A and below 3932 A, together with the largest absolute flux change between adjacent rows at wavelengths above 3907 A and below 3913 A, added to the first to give 3.20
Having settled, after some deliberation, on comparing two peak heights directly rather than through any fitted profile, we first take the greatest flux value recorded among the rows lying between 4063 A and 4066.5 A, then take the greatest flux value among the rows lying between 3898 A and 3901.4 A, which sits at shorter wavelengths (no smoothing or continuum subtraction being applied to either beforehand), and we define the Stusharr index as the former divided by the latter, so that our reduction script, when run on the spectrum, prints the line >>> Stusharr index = 1.3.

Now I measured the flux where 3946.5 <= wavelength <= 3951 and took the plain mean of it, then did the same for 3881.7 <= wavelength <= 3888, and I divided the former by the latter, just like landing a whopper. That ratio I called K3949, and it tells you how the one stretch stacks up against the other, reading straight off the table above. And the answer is 1.33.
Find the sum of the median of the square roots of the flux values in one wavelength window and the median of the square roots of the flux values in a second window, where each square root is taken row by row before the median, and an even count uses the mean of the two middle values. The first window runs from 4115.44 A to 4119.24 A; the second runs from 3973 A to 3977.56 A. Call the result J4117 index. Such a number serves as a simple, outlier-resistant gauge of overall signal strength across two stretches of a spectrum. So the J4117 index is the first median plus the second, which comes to 9.4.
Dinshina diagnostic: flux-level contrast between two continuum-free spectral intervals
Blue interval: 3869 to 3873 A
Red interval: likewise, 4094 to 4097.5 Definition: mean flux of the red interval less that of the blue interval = 13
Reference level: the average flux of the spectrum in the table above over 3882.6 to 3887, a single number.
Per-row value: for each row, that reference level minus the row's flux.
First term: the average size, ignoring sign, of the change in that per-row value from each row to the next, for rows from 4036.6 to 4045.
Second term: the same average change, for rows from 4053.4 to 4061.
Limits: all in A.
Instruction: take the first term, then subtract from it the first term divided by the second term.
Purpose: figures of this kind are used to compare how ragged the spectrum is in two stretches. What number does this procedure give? -0.67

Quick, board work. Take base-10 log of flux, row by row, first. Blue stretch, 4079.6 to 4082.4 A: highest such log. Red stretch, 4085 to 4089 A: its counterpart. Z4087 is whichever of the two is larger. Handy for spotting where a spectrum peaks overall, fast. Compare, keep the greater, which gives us 1.51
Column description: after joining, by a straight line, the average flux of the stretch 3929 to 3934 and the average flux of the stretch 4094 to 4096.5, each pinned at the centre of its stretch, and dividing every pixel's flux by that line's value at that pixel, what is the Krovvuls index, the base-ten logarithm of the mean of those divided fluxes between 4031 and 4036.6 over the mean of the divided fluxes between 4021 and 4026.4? -0.02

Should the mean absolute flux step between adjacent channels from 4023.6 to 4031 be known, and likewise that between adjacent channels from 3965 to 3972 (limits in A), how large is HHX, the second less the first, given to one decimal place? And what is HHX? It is 0.9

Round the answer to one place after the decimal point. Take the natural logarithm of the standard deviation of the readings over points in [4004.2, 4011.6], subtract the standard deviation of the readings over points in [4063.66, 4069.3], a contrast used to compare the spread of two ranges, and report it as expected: -1.7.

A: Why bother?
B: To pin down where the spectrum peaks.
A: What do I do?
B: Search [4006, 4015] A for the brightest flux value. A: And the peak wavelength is 4011.13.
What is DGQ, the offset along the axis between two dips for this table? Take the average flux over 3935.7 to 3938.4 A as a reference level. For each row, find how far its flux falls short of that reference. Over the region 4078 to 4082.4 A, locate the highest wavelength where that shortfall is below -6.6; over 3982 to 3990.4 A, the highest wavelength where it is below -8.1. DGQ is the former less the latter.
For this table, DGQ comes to 92.0 A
